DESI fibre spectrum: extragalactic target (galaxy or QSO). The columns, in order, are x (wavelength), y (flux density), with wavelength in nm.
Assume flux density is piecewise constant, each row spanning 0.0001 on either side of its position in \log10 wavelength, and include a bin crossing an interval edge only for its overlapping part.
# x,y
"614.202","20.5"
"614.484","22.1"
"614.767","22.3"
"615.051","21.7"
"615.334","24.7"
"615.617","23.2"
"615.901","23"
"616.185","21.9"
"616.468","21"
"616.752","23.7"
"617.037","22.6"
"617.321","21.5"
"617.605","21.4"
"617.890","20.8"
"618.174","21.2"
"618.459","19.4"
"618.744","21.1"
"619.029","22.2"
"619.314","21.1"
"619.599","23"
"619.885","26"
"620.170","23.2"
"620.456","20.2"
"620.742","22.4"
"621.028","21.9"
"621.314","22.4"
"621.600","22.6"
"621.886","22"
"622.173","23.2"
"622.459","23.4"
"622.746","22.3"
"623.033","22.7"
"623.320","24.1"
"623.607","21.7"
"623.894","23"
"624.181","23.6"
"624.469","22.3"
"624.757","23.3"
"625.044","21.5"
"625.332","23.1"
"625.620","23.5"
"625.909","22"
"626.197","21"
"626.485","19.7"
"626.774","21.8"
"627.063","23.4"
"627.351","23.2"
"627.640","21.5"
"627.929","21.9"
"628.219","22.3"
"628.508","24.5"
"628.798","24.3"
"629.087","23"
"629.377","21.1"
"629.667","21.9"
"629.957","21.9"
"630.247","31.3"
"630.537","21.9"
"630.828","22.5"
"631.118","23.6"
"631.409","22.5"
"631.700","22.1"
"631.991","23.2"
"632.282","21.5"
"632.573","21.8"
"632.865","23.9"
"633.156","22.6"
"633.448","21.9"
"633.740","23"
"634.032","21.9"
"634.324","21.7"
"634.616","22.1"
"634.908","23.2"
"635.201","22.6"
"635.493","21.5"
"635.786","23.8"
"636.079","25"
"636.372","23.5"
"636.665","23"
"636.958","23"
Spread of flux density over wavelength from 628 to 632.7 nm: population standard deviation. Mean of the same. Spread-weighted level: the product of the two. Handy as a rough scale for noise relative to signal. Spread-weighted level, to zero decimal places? 53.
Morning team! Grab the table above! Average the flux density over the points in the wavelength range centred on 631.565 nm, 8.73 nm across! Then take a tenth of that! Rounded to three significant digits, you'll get 2.28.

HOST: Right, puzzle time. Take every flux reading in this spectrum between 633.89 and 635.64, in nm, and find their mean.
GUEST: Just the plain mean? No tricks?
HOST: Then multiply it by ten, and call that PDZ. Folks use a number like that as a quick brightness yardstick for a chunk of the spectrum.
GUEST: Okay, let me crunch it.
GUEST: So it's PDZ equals 222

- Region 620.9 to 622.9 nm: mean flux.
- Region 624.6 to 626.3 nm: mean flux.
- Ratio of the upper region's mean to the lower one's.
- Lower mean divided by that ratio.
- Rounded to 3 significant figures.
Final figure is 22.7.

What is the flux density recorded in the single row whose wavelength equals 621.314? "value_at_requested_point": 22.4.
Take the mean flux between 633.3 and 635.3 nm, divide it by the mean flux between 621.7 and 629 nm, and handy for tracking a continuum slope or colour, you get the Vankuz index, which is 0.99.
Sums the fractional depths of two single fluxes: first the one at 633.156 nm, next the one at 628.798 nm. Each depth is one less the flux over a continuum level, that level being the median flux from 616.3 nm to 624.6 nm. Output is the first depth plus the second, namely -0.10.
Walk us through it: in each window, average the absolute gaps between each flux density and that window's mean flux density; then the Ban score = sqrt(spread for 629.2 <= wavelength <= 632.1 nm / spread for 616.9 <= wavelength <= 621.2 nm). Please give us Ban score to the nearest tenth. 1.2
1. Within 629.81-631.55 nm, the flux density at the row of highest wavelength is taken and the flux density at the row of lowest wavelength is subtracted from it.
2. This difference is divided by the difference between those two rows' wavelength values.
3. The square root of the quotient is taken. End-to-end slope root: 0.64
